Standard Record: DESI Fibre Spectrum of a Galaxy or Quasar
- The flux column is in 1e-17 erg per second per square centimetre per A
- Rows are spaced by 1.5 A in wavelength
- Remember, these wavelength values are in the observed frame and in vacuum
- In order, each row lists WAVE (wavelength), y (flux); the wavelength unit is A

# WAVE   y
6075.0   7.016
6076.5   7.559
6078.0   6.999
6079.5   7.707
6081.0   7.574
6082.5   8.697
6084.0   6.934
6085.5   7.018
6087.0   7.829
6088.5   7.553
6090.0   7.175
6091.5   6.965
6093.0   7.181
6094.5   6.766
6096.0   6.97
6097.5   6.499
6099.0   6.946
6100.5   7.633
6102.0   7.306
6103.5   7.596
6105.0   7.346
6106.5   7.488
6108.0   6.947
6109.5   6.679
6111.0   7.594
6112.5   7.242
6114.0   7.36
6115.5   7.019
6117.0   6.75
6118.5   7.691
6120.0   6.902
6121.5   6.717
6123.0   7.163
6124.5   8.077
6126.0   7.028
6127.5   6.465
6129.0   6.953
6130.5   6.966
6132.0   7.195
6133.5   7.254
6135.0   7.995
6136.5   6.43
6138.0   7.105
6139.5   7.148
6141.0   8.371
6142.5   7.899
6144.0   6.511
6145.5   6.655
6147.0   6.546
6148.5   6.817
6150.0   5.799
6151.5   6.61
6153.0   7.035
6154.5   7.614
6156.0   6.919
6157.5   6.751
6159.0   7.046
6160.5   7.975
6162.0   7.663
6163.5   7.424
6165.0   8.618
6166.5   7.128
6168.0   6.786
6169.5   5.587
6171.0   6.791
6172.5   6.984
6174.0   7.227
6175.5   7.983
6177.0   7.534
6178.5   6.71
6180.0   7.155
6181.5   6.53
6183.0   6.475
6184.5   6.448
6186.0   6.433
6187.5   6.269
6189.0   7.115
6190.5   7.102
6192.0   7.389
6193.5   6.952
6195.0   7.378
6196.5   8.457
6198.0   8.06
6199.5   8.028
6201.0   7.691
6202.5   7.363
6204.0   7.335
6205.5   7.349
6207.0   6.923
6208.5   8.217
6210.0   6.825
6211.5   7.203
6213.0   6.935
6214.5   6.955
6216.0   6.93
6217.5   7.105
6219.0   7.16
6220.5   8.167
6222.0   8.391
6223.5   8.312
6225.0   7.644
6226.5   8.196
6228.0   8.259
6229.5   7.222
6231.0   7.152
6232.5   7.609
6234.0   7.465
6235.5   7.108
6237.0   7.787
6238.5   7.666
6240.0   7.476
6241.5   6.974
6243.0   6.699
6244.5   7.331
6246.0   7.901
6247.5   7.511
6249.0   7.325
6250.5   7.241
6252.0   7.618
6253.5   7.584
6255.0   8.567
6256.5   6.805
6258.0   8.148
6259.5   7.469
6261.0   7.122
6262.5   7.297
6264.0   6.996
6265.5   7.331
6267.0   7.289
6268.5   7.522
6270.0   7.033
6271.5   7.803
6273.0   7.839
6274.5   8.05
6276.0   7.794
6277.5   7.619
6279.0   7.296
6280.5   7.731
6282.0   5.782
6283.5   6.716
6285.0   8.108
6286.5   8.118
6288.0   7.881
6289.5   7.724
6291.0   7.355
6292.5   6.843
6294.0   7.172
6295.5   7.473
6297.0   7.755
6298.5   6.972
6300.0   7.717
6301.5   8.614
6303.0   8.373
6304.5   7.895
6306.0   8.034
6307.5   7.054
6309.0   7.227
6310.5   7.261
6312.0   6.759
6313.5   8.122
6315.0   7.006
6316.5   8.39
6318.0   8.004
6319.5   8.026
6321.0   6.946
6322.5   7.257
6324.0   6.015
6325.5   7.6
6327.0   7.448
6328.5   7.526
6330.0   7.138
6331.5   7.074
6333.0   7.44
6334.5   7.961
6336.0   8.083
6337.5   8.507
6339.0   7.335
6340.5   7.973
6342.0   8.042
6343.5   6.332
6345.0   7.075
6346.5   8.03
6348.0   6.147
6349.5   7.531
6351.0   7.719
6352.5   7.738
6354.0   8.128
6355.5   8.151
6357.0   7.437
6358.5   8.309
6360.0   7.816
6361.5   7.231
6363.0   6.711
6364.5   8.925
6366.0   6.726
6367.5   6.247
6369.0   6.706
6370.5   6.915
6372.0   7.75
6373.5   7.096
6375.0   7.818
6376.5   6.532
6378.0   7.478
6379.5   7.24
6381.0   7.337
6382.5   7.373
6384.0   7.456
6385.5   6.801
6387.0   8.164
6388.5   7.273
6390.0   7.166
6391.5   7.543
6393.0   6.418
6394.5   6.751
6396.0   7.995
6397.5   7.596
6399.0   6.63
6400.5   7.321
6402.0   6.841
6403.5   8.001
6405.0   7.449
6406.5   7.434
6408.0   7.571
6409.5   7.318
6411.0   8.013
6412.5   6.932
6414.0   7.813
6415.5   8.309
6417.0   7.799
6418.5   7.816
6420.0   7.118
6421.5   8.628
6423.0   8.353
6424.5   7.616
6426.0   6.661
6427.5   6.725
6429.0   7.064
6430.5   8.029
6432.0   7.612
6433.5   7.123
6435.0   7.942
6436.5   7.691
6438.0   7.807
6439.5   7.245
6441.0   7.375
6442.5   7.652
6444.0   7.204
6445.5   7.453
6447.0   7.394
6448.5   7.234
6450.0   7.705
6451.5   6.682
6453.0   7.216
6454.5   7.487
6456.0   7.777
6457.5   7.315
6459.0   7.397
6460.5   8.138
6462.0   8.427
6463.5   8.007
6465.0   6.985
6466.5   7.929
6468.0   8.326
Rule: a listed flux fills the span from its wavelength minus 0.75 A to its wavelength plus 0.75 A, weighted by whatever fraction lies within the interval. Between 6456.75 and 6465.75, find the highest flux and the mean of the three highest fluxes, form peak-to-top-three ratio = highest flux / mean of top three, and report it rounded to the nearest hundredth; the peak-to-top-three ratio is 1.03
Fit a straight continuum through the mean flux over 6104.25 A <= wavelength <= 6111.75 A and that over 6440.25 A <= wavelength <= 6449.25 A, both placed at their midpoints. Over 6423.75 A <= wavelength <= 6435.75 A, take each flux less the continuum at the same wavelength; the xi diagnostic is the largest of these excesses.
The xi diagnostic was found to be 0.65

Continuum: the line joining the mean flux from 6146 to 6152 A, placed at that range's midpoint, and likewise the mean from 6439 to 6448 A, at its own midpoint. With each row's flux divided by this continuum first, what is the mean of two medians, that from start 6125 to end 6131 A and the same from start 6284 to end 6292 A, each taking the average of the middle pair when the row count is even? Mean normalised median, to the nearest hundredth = 1.12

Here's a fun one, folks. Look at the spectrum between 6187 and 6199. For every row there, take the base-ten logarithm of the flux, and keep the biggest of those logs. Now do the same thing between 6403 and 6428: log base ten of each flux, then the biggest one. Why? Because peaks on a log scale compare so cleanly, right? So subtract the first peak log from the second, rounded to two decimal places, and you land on 0.01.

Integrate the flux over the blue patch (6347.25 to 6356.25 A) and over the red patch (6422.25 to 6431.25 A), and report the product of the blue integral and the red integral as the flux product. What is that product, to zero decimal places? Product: 4542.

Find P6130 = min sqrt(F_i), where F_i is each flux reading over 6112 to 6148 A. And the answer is 2.54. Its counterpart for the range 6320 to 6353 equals 2.45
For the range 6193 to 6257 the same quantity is 2.59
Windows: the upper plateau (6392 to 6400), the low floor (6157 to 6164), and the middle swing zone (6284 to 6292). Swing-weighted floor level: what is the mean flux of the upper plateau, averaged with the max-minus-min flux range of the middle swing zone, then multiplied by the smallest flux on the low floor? 26.5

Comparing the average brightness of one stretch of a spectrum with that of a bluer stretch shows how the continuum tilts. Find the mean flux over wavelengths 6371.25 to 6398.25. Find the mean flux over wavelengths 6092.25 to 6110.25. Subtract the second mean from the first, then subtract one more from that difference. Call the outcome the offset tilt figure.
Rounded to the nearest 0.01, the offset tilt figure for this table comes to -0.79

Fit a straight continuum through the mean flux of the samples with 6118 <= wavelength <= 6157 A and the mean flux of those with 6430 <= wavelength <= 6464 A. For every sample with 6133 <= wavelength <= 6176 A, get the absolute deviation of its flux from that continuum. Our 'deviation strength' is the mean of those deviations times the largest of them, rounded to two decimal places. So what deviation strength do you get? 0.81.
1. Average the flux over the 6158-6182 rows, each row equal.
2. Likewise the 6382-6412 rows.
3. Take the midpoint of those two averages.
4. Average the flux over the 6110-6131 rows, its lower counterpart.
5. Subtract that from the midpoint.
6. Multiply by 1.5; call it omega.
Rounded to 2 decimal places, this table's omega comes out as 0.21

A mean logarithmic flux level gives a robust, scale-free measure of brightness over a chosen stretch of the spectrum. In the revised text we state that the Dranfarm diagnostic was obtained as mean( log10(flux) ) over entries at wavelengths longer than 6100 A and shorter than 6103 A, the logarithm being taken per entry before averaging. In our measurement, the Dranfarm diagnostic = 0.873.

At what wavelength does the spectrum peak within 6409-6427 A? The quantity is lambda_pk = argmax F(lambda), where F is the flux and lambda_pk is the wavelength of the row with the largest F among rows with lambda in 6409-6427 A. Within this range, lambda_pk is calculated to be 6421.5 A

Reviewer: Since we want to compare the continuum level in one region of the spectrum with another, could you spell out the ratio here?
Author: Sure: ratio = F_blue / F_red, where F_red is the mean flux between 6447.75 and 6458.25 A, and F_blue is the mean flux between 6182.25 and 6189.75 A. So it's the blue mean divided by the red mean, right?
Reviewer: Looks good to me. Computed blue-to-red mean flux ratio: 0.89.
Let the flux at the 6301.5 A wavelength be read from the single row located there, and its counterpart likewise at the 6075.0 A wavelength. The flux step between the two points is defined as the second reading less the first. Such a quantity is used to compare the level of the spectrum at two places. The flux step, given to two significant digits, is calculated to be -1.6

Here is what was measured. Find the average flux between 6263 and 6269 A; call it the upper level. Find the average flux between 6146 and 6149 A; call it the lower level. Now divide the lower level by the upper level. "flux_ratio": 0.92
